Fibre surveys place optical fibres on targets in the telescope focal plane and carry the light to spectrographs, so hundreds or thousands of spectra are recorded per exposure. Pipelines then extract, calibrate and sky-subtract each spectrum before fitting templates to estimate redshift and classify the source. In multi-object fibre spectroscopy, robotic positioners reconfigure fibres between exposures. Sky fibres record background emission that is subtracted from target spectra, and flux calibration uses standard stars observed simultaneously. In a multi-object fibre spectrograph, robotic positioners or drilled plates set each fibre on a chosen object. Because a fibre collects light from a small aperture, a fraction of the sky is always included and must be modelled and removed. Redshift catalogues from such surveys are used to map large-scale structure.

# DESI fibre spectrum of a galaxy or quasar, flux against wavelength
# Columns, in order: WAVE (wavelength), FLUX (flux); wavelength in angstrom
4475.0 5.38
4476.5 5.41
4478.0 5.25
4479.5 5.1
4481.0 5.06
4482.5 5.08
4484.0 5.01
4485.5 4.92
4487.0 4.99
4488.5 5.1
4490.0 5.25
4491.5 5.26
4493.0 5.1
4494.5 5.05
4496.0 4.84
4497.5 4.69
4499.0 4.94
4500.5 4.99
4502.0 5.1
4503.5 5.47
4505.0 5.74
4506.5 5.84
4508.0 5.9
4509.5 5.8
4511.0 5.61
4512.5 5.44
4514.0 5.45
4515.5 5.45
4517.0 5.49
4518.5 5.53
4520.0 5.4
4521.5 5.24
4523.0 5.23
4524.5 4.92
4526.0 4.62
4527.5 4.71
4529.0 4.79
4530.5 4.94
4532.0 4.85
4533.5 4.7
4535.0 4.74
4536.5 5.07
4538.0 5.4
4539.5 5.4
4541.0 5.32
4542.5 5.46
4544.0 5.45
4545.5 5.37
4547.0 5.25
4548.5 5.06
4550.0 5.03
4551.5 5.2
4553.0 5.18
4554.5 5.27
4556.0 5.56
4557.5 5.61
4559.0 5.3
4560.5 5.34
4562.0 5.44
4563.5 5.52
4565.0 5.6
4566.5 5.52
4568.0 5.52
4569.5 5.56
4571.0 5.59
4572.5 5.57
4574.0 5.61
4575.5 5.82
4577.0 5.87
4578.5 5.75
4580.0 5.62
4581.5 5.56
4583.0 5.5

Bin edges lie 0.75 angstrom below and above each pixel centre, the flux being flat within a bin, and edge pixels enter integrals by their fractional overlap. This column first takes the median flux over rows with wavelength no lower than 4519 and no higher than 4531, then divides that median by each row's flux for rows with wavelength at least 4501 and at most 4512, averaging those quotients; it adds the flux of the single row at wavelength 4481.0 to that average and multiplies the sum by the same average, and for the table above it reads 5.2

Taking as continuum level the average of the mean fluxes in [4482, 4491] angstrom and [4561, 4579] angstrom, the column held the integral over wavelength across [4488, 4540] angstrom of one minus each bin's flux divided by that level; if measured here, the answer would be 1.3 angstrom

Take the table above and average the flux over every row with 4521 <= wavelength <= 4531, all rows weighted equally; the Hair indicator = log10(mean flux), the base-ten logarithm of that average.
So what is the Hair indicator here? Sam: 0.69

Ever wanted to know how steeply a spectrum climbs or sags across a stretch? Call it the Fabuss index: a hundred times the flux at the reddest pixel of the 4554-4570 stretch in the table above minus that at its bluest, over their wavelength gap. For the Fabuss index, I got 1.9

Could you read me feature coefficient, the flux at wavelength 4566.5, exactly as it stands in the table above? 5.52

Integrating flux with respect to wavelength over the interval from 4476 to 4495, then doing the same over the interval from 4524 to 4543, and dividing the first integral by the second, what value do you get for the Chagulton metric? 1.03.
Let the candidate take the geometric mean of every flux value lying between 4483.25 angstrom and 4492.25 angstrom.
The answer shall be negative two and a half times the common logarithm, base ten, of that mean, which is -1.77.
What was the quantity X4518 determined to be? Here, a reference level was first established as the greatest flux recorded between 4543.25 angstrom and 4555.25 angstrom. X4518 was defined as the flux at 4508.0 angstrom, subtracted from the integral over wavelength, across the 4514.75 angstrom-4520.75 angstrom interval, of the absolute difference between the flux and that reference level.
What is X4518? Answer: -5.6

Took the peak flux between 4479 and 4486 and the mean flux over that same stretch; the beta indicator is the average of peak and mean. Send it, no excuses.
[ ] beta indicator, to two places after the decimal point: 5.07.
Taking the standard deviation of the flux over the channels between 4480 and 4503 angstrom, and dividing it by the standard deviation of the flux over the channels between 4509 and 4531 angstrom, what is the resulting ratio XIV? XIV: 0.40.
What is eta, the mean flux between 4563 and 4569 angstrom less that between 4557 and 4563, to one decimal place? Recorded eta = 0.1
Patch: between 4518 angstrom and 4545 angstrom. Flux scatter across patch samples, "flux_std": 0.31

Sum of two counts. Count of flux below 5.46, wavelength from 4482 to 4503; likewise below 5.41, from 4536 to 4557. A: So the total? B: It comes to 25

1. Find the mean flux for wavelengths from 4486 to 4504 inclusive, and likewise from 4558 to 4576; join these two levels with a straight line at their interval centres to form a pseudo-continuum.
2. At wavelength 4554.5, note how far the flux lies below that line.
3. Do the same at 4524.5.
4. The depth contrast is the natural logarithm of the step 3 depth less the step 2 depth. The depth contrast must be -1.9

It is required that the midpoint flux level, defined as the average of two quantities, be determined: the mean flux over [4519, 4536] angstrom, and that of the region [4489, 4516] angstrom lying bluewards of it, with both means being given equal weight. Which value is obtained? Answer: 5.1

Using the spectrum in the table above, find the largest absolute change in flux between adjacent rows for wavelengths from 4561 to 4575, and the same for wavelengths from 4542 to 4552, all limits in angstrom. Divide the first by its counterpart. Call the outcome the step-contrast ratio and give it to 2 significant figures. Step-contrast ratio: 0.42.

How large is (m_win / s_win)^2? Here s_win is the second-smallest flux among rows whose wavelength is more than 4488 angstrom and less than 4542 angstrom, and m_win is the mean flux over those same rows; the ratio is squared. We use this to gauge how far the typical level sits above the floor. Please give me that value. 1.23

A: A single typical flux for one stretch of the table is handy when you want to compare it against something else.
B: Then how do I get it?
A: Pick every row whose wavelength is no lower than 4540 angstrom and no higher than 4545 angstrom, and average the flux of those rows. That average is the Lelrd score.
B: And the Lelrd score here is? 5.41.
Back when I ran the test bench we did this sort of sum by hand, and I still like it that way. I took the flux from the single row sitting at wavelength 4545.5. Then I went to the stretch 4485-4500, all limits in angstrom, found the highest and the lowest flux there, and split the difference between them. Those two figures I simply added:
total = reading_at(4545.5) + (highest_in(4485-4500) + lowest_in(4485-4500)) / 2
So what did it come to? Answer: 10.3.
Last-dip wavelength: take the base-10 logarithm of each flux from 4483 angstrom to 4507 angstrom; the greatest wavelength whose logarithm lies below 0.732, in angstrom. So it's 4502.0 angstrom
